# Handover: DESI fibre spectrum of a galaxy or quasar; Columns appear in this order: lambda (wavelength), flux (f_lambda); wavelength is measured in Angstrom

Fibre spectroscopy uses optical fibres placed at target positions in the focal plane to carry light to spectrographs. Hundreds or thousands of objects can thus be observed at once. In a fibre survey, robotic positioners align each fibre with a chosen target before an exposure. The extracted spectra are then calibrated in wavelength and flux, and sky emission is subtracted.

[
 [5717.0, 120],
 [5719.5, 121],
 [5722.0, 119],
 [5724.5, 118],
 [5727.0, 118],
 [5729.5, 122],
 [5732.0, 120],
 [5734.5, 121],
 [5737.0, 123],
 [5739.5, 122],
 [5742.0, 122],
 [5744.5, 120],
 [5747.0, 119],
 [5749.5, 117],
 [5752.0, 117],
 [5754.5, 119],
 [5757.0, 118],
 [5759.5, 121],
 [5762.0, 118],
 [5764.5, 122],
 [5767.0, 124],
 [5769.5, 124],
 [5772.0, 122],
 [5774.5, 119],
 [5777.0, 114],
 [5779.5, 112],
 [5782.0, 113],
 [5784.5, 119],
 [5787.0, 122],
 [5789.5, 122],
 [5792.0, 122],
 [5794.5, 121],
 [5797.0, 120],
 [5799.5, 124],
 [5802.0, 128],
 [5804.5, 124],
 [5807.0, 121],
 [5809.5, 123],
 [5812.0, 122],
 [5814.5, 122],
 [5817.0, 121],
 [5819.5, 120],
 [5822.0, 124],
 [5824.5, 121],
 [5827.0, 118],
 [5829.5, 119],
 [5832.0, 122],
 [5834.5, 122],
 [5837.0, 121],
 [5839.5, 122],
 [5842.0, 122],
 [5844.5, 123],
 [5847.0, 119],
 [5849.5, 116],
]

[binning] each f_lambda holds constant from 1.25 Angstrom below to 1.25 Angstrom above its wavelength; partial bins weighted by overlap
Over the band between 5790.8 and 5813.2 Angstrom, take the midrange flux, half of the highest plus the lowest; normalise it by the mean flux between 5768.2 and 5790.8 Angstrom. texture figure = 1.05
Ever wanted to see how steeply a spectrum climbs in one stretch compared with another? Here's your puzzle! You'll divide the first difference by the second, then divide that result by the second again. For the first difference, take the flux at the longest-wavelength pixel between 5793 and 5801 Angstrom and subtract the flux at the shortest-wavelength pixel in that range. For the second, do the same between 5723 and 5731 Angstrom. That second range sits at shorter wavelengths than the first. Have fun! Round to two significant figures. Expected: 0.19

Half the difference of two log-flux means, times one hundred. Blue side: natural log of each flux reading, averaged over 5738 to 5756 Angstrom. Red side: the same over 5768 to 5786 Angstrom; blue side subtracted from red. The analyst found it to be -0.8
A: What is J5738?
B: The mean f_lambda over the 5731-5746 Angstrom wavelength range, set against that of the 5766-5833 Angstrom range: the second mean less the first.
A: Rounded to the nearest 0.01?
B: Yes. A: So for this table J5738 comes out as -0.48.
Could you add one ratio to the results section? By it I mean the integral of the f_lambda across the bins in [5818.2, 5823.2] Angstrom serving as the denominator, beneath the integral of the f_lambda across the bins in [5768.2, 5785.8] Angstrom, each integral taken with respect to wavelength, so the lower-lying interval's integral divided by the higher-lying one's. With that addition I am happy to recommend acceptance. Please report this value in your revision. 3.4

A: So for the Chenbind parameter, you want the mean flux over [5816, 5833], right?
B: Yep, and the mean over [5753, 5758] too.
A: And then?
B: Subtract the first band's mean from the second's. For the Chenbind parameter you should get -2.2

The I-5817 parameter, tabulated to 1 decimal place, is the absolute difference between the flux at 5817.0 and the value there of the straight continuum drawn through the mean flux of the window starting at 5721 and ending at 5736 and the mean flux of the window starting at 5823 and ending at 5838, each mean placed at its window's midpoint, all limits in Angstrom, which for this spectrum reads 0.6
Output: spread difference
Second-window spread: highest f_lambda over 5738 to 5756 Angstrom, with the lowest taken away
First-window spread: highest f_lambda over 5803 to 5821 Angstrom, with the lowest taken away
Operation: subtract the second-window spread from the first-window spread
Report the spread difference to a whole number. -1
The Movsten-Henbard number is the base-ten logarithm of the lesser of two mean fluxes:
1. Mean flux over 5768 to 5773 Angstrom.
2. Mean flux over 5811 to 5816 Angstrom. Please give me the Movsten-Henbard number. 2.086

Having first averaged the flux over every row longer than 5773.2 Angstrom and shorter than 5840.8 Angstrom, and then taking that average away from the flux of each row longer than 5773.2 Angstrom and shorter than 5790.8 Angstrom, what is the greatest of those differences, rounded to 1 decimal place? 1.3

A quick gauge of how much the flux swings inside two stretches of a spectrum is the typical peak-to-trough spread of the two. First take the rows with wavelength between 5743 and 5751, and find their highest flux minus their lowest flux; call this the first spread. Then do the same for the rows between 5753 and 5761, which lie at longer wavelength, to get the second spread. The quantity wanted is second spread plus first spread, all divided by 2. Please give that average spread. 3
